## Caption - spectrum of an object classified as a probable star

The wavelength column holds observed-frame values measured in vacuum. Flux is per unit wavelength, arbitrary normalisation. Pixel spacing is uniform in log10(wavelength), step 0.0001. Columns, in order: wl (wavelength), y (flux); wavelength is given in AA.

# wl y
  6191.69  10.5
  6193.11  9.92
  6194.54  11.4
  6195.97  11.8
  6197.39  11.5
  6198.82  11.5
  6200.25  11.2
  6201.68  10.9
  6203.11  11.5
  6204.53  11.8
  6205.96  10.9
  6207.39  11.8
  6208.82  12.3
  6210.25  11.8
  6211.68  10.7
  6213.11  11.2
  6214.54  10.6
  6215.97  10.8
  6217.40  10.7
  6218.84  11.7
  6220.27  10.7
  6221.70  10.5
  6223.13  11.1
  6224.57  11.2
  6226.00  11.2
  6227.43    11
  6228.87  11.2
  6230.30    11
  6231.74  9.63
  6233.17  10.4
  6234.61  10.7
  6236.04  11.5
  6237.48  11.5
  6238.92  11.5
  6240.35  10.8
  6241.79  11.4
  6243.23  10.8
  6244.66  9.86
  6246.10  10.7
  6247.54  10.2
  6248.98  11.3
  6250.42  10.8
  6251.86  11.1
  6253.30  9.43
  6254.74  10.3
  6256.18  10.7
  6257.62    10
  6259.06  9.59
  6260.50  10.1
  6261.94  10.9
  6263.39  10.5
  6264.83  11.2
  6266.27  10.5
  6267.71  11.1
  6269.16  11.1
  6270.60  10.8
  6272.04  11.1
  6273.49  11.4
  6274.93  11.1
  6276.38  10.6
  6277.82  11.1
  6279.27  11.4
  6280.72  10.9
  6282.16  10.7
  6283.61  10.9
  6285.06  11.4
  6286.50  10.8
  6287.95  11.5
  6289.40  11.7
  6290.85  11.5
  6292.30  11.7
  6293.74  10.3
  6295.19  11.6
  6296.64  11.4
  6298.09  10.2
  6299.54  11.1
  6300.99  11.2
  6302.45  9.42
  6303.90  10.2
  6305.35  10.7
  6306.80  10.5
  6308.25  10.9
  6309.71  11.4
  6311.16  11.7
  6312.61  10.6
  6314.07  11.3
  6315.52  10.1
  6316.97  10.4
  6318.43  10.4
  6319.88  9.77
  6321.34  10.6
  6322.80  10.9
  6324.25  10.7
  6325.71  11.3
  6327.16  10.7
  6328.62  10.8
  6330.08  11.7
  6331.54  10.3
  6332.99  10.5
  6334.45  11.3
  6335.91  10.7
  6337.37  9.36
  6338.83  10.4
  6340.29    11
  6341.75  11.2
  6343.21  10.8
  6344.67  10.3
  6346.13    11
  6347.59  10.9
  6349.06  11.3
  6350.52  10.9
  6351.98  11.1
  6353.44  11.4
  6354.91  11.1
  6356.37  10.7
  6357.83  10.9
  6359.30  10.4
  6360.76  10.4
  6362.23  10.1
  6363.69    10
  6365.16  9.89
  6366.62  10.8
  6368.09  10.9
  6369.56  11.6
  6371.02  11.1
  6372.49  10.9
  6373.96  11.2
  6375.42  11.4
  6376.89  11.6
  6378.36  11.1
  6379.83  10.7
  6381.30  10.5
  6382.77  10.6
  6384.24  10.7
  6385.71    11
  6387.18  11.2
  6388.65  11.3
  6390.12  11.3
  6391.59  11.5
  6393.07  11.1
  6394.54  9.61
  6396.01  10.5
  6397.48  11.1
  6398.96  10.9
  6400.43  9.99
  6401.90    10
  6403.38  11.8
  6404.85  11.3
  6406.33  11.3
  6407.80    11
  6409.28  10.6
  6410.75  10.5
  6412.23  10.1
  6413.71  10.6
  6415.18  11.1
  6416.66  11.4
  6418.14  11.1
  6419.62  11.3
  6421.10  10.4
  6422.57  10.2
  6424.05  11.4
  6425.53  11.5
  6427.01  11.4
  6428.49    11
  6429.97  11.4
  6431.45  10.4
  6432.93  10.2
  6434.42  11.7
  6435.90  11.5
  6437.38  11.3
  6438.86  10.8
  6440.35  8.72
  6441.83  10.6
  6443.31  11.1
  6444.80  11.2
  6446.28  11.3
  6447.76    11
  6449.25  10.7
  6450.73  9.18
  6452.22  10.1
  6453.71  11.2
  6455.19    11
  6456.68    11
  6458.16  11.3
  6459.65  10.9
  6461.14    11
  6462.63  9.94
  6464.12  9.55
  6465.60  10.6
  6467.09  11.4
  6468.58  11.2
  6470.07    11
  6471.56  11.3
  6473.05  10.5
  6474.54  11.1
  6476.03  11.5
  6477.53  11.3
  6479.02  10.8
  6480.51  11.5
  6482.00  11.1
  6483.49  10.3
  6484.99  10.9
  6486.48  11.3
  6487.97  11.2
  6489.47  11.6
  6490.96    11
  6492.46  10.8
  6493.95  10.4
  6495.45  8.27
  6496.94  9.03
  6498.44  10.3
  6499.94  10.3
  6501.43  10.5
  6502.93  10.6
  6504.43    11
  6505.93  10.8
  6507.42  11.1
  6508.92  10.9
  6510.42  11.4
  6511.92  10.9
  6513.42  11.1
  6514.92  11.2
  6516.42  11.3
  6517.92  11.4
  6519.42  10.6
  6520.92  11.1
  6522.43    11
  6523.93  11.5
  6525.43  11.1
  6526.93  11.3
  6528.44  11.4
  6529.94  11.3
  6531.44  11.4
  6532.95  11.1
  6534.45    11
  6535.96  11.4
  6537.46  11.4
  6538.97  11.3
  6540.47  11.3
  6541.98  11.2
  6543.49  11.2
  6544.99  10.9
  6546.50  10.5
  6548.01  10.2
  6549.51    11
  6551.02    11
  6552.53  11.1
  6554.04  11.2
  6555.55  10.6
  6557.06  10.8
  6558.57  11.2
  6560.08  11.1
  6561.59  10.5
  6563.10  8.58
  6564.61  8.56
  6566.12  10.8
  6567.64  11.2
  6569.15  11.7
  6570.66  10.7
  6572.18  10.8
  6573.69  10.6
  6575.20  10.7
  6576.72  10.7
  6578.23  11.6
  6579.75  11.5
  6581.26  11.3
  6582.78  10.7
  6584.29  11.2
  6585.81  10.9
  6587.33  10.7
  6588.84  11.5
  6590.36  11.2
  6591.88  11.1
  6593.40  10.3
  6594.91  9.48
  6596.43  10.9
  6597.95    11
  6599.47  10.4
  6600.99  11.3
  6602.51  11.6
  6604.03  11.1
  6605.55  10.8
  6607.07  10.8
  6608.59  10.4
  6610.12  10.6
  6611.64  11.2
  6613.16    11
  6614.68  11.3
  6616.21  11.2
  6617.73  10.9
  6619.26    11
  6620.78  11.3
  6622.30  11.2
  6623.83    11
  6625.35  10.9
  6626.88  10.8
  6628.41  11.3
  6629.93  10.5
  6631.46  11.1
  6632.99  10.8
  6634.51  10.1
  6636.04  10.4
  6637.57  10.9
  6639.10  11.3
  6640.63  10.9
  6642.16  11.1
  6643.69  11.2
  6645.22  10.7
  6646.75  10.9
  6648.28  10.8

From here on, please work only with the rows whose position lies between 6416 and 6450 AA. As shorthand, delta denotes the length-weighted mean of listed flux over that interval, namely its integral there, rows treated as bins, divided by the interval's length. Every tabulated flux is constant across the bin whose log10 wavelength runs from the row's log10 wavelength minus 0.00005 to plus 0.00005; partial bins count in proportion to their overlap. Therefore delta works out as 10.9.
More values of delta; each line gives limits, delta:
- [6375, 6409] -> 10.9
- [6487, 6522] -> 10.7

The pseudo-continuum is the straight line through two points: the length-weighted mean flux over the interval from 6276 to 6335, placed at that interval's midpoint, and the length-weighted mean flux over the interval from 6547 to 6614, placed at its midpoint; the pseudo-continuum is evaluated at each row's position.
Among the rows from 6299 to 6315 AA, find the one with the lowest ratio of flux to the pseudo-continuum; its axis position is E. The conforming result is 6302.45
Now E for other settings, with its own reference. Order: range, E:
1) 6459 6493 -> 6464.12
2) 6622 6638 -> 6634.51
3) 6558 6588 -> 6564.61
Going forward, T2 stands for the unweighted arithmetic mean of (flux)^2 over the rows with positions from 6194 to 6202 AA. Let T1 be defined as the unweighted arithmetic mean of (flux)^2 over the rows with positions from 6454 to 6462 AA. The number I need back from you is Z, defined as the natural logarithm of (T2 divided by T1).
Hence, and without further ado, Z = 0.06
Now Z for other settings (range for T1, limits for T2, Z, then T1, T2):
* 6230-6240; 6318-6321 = -0.16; 119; 102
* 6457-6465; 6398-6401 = -0.02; 112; 109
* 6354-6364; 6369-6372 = 0.15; 111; 129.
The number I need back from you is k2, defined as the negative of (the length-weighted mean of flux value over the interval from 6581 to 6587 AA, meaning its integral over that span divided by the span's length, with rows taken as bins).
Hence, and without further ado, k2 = -11.0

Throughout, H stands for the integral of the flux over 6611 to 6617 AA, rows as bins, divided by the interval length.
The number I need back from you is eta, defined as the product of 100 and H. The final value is 1118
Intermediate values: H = 11.2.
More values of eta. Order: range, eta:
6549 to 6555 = 1105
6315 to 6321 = 1020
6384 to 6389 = 1107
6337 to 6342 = 1050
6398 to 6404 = 1066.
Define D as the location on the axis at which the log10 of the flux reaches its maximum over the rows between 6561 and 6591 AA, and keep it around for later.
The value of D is 6569.15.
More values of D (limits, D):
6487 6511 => 6489.47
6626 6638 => 6628.41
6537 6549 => 6537.46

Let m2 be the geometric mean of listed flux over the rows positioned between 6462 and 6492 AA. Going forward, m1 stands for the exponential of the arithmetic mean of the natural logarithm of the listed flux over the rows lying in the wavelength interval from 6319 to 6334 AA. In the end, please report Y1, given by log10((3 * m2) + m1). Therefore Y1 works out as 1.64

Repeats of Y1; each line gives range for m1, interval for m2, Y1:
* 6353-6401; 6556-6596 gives 1.63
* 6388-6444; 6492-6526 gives 1.63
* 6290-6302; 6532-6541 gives 1.65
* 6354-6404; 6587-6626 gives 1.64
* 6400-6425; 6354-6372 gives 1.63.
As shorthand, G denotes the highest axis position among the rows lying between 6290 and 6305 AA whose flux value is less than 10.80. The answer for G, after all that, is 6303.90 AA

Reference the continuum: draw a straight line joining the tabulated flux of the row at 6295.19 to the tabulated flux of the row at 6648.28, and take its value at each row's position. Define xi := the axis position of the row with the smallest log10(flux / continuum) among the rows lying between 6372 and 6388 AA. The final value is 6381.30 AA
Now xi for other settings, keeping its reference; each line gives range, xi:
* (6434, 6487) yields 6440.35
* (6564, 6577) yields 6564.61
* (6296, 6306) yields 6302.45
